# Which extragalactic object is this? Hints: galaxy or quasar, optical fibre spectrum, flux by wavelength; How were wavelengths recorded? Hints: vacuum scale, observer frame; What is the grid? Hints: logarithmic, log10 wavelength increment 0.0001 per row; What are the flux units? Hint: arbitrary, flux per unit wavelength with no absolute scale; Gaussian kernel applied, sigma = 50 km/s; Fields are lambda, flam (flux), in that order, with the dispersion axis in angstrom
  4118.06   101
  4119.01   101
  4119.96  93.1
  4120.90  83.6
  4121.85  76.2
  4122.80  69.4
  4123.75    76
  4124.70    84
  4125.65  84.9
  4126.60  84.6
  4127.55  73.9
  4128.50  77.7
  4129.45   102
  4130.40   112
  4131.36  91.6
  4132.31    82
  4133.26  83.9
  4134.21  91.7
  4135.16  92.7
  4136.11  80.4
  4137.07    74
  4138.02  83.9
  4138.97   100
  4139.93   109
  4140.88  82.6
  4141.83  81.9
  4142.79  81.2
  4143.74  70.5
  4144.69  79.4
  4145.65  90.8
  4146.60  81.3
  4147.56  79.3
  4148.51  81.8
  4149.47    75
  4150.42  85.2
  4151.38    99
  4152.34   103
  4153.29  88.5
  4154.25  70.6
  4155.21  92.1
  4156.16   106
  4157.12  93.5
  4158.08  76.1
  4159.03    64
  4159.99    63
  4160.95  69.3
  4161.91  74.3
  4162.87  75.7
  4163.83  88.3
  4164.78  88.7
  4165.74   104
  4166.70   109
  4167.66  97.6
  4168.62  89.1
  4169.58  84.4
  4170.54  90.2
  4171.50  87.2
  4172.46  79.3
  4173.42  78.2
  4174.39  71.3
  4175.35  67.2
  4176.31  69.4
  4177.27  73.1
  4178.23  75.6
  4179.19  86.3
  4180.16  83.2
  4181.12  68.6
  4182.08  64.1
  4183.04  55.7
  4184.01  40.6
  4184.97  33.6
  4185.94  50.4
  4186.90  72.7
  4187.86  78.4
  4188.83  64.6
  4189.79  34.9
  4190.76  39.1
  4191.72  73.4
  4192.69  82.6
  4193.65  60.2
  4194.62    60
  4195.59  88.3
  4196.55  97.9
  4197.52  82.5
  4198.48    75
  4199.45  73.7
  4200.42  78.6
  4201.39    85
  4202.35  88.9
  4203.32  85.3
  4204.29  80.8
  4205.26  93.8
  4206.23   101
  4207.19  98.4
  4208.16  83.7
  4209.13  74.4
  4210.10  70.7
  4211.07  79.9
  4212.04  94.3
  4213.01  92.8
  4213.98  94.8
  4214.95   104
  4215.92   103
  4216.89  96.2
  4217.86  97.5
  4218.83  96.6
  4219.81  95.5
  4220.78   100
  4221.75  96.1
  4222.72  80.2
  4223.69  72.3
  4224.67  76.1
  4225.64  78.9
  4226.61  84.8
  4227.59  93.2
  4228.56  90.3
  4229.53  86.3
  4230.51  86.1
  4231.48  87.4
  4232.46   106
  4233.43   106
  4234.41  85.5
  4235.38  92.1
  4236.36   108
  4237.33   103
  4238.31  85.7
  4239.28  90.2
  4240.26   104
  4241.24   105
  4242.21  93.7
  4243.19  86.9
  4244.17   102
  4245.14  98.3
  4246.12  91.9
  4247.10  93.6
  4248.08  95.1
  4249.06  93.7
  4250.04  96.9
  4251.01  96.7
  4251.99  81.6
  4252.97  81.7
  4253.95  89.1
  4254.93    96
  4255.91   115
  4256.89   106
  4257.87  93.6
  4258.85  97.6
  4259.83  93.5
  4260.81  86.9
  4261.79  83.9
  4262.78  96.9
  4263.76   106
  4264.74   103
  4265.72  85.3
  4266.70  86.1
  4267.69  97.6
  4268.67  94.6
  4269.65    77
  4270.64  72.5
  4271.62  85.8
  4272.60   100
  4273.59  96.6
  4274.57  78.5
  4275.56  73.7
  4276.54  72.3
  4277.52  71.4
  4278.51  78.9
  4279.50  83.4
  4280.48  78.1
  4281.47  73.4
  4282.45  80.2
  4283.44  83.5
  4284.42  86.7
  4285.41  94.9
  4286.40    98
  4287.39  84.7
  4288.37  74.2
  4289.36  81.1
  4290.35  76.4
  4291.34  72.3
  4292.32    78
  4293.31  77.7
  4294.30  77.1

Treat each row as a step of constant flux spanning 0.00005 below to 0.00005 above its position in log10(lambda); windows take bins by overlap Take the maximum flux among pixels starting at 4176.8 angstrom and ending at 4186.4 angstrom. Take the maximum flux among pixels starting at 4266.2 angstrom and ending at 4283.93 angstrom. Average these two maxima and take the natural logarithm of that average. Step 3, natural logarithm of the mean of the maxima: 4.53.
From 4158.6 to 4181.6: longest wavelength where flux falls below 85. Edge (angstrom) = 4181.12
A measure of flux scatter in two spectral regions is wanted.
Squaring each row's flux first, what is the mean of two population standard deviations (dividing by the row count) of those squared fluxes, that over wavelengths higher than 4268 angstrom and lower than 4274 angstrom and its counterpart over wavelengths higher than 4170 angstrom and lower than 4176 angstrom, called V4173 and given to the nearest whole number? 1520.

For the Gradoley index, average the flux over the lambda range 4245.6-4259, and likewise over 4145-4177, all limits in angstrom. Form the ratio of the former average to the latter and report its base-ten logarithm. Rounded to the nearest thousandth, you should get 0.053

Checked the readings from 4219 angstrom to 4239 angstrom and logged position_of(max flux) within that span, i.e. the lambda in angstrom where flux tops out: 4236.36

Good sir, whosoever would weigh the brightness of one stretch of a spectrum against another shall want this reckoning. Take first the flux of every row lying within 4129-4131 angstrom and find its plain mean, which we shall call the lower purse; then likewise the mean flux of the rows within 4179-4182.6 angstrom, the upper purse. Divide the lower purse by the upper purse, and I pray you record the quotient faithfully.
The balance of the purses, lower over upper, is 1.4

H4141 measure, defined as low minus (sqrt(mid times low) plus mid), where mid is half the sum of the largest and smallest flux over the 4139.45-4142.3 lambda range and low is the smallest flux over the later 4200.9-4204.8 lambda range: -102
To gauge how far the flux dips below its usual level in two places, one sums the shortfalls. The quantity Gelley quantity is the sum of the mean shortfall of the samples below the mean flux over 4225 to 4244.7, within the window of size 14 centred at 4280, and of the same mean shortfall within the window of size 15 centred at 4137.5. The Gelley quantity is 18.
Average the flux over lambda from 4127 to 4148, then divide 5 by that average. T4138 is 0.0578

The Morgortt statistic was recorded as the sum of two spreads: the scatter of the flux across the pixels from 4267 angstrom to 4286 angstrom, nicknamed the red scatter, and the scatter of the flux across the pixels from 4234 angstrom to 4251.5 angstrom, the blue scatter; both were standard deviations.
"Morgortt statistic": 16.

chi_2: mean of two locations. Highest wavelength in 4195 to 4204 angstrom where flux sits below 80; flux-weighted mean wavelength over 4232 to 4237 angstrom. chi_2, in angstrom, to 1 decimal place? 4217.4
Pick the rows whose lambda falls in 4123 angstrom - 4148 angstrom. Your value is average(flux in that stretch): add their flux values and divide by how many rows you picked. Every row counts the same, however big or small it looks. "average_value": 86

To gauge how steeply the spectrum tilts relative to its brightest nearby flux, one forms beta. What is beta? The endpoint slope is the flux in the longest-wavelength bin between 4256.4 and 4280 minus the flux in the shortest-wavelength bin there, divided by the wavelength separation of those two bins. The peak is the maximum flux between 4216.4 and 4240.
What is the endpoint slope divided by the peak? -0.009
